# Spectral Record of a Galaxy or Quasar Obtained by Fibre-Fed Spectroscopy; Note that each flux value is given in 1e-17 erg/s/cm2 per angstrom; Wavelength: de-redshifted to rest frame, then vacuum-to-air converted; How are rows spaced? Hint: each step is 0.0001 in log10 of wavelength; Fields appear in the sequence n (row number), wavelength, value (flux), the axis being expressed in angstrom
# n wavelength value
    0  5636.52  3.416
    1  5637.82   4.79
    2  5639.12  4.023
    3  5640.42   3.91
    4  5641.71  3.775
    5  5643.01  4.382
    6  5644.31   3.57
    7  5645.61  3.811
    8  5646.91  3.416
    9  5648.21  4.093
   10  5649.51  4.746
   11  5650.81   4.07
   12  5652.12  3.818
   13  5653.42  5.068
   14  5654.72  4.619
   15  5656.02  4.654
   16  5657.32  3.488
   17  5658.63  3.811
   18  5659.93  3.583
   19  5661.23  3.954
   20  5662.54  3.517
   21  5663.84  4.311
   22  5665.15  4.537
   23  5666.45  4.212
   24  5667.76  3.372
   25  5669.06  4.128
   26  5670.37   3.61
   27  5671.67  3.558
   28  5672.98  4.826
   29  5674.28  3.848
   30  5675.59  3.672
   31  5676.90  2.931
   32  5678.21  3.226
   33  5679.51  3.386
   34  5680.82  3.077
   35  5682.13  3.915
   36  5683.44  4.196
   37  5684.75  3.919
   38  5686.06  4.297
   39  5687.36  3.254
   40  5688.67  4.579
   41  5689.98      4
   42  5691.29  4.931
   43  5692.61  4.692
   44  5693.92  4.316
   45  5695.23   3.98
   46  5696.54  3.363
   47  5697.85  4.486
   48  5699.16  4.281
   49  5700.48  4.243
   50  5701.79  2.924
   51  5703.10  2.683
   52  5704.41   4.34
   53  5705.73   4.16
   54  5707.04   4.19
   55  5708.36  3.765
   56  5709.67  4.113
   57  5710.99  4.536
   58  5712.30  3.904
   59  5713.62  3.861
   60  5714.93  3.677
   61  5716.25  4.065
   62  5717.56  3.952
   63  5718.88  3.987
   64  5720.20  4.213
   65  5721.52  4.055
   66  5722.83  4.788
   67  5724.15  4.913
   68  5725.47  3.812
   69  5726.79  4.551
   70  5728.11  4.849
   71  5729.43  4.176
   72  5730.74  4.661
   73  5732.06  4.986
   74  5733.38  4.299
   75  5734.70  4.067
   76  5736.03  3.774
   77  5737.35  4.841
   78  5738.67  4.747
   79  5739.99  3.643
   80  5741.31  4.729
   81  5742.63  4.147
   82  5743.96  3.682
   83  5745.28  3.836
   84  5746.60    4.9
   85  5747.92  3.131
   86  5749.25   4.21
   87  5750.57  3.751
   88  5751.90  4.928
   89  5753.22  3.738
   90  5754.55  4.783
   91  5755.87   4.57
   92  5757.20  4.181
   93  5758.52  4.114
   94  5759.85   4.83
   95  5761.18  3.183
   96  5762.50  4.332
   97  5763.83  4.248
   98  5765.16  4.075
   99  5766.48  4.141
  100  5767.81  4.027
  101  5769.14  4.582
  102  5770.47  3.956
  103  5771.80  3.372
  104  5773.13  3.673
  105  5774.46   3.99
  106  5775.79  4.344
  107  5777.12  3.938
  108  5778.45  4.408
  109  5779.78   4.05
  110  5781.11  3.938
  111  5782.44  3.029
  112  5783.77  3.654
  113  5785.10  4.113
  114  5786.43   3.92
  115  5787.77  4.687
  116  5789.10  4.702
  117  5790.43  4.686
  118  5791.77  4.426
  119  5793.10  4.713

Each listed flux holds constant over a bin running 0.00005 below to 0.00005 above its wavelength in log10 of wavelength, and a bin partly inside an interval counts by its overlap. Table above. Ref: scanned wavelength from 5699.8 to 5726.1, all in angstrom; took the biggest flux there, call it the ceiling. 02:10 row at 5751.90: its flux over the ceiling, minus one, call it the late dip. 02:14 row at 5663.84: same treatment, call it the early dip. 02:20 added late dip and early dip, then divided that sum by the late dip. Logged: -39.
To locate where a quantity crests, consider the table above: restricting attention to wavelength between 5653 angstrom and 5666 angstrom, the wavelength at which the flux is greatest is 5653.42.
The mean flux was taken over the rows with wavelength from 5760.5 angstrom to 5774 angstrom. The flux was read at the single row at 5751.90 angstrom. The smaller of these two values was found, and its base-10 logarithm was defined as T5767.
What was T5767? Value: 0.598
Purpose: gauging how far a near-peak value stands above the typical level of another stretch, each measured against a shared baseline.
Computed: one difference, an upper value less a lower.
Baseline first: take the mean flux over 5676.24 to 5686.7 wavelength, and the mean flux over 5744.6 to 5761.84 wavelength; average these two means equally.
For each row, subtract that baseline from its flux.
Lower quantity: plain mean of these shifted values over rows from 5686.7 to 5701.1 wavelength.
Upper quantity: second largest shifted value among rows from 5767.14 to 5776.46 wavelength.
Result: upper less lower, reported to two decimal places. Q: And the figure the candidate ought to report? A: 0.15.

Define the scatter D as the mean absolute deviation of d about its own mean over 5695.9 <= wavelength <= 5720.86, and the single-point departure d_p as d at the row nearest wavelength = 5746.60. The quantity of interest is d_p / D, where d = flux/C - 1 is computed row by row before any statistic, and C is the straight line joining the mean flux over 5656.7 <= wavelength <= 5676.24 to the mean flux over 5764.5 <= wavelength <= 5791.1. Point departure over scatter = 2.5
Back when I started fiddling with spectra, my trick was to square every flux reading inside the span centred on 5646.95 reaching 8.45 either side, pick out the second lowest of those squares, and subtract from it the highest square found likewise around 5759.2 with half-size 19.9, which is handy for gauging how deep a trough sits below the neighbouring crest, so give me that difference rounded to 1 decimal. -11.5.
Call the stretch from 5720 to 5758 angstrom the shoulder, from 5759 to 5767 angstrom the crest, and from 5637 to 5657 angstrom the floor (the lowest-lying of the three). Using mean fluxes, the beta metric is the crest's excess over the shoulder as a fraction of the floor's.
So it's -0.042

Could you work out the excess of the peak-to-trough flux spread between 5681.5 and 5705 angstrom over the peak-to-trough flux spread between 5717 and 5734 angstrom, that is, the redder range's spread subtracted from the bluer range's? 1.1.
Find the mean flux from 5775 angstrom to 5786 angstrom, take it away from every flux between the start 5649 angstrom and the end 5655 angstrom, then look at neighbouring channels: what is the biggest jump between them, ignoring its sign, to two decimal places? 1.25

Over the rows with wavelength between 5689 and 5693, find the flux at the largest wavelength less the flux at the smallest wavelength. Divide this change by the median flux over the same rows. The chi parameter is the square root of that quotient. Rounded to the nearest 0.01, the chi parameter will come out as 0.38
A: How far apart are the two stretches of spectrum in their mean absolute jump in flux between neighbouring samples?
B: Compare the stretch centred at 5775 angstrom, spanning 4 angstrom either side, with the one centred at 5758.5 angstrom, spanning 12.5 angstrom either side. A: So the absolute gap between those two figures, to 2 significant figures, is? 0.33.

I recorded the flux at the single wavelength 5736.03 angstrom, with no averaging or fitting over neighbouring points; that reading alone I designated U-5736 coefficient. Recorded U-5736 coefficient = 3.774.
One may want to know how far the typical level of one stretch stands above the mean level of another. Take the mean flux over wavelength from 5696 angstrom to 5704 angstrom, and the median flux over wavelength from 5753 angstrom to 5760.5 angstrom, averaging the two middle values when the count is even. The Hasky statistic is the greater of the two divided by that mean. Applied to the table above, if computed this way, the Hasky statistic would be 1.19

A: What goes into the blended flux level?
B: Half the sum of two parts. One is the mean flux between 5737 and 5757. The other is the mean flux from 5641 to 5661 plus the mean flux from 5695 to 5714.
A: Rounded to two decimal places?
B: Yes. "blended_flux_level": 6.11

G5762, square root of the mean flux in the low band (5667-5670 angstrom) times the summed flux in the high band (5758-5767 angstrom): 10.4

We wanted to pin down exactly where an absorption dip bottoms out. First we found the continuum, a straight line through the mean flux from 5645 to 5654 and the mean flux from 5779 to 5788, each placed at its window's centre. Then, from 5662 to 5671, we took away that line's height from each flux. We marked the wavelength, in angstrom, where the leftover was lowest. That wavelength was 5667.76 angstrom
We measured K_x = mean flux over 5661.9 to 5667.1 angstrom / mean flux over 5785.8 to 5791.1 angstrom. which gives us 0.92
